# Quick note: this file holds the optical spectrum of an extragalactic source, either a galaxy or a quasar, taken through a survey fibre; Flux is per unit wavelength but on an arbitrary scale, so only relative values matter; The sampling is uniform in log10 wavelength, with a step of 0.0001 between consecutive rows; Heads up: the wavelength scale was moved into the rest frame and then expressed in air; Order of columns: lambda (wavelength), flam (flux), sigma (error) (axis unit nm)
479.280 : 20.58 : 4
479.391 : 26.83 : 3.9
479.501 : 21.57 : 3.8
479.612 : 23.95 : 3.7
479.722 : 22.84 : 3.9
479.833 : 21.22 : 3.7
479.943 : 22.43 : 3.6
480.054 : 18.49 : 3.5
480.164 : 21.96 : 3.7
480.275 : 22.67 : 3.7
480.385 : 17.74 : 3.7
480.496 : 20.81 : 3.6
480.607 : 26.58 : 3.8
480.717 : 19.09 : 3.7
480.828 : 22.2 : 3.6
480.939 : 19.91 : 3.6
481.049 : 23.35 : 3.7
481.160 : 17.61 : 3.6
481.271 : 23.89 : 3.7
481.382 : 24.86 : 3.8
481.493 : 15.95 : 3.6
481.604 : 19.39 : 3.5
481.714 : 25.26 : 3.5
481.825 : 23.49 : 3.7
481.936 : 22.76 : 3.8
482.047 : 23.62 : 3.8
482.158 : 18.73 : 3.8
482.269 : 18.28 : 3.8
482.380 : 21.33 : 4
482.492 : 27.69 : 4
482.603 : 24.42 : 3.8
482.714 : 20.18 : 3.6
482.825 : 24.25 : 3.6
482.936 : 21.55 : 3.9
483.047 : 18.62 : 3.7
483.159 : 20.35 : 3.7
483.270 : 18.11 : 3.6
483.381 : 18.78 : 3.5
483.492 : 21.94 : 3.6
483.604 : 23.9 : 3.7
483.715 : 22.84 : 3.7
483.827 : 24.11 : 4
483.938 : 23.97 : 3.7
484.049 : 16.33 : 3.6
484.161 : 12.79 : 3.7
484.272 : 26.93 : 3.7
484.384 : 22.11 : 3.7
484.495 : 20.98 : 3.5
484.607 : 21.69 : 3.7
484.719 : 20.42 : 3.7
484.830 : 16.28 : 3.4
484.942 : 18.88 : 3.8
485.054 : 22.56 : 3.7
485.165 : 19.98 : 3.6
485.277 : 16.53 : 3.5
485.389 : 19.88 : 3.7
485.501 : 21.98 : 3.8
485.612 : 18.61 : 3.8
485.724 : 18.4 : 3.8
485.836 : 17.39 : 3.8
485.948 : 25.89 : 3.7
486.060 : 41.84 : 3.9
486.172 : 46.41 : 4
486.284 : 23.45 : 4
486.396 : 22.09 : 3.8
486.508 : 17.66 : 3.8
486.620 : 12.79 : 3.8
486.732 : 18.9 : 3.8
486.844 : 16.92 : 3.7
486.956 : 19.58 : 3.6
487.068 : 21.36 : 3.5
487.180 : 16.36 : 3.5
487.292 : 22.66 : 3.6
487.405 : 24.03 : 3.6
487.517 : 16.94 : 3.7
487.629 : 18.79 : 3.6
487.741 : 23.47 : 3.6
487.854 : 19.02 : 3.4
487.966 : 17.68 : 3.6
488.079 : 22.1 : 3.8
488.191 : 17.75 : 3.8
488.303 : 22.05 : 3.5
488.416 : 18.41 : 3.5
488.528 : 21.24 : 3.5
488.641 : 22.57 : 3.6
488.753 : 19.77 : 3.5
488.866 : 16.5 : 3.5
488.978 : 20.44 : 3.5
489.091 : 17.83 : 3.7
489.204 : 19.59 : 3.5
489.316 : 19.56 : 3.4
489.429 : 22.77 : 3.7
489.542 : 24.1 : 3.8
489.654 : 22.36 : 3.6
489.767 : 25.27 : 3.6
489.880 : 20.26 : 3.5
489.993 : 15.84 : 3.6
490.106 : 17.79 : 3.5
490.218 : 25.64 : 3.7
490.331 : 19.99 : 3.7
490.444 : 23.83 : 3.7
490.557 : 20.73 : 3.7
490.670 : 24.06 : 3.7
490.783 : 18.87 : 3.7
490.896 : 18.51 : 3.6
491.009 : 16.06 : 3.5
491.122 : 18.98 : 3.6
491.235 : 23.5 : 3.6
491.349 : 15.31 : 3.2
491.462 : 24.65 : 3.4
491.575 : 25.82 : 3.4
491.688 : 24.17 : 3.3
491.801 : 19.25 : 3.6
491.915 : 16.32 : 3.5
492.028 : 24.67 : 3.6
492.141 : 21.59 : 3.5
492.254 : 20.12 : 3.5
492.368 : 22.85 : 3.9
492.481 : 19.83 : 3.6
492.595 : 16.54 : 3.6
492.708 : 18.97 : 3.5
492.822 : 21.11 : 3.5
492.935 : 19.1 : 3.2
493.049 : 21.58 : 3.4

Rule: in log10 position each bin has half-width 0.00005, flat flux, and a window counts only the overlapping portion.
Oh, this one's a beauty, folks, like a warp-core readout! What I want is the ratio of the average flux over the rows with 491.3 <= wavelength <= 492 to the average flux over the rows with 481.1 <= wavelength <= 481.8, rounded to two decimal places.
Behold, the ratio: 0.99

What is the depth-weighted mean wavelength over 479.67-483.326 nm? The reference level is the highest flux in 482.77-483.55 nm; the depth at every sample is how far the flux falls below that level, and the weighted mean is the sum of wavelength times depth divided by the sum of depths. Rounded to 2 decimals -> 481.51 nm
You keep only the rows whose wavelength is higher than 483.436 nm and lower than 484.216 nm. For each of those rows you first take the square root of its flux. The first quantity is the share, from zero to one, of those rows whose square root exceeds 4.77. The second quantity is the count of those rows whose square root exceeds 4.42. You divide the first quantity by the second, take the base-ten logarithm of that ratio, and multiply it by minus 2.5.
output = 2.4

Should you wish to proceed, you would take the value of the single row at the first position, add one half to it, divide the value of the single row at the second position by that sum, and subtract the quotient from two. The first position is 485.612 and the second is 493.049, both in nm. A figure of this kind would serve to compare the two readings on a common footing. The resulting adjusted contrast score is 0.87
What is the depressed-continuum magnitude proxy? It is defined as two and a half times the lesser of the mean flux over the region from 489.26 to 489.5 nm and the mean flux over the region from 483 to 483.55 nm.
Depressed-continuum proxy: 48.9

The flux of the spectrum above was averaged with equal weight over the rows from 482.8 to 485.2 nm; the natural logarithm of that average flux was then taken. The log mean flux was 3.03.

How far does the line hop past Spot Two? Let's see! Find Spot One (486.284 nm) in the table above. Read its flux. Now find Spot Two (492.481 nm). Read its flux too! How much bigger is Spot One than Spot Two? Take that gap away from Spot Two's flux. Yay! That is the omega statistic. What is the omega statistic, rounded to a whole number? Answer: 16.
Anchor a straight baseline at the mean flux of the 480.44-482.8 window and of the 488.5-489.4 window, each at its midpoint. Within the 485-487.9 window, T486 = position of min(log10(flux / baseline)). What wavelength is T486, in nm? 486.620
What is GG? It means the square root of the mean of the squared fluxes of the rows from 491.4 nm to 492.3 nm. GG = 22.3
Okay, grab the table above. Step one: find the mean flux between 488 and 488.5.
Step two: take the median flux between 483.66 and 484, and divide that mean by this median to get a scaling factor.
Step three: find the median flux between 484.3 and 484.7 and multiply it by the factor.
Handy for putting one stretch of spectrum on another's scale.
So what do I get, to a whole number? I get 18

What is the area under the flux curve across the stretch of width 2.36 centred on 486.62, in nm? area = 52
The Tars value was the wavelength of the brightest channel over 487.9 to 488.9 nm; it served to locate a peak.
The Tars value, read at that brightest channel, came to 488.641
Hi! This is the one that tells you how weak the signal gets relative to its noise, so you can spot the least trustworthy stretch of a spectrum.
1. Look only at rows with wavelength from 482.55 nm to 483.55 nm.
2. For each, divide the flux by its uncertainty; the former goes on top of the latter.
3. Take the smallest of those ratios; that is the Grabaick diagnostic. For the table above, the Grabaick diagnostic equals 5.03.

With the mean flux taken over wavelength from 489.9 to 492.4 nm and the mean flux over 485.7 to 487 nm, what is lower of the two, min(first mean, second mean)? 20.8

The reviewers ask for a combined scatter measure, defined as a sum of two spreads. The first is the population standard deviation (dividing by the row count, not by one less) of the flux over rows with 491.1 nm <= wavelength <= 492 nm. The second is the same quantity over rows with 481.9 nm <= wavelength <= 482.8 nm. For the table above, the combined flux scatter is 6.7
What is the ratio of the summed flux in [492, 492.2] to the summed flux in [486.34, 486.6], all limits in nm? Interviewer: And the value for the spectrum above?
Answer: 1.16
